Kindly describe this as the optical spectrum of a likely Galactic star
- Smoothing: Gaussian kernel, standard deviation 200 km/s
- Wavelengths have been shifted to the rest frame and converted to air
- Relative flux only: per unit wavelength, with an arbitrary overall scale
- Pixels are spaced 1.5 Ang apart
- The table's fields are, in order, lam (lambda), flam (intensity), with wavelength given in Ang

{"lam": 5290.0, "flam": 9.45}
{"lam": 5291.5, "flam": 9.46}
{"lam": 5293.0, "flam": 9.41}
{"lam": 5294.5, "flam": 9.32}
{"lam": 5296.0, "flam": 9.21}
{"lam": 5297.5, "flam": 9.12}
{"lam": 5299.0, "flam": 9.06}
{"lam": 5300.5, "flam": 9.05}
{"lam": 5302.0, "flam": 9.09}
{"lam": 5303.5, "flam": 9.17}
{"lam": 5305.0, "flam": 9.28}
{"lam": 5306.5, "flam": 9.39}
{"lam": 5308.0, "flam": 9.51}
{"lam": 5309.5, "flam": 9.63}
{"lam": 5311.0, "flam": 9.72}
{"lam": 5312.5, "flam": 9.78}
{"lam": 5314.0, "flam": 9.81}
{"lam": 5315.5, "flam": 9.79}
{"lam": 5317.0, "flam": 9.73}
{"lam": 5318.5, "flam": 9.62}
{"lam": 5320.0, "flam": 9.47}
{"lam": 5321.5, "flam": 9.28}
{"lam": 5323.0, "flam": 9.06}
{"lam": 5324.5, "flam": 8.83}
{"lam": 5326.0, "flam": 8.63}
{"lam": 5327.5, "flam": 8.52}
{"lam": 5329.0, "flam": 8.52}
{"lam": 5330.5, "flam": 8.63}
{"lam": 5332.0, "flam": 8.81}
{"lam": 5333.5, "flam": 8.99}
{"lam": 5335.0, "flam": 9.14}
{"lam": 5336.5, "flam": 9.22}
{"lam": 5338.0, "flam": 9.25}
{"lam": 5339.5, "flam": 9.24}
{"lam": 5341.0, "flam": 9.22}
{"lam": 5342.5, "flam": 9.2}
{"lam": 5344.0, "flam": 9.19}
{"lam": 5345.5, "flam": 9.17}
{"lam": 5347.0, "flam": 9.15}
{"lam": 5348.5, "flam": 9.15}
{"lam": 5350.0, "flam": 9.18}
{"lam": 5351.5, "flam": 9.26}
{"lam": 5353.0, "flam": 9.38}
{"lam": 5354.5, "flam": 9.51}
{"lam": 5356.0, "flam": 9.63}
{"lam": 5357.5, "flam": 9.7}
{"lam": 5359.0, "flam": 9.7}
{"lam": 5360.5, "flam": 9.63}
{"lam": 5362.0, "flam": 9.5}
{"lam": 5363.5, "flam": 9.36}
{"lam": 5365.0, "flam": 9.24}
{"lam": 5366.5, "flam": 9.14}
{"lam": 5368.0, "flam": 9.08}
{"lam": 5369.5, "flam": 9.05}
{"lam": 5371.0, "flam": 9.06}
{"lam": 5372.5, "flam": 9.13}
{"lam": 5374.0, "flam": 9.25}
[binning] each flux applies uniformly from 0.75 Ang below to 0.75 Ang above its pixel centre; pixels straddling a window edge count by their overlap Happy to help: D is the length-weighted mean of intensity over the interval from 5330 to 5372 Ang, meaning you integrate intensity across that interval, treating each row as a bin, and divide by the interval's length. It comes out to 9.25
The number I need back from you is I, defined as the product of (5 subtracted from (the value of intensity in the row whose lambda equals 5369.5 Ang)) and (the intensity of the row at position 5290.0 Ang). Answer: 38.3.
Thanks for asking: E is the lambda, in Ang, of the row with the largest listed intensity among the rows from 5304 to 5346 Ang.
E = 5314.0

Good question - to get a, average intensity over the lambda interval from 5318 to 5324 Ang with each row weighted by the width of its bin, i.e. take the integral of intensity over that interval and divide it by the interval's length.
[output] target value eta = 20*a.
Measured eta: 186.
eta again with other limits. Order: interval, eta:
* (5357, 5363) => 192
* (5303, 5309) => 187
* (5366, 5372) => 182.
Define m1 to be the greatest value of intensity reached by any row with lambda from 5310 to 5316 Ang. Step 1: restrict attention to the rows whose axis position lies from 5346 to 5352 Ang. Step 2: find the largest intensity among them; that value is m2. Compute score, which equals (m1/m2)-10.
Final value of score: -8.94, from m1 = 9.81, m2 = 9.26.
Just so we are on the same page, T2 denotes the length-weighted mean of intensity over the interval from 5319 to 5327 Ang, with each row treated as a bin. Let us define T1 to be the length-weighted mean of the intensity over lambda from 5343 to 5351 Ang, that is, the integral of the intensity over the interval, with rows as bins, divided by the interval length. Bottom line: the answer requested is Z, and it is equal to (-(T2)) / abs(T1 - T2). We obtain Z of -77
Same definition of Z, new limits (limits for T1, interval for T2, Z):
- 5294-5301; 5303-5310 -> -38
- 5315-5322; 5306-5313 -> -364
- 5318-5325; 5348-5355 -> -234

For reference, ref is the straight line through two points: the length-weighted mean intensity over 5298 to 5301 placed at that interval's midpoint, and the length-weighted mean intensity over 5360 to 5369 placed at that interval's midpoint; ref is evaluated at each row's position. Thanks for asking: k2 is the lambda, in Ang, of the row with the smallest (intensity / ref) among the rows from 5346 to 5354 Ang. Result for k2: 5348.5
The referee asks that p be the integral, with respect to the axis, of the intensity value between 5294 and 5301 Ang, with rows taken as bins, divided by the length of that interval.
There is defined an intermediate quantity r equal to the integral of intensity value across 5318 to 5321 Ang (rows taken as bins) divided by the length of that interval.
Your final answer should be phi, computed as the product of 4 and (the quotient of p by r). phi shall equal 3.85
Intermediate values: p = 9.15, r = 9.5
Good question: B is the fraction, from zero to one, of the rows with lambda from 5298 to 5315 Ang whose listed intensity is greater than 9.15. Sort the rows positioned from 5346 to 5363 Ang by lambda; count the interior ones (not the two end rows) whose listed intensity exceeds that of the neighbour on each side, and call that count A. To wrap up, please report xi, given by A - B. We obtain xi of -0.7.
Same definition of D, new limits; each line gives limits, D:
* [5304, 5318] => 9.62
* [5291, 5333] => 9.24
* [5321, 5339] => 8.91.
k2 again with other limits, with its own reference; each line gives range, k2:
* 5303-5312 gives 5303.5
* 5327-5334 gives 5329.0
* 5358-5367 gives 5366.5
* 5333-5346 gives 5333.5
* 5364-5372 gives 5369.5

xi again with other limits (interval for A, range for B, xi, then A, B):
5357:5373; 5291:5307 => -0.6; 0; 0.6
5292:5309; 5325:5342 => -0.4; 0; 0.4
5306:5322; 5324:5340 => 0.7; 1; 0.3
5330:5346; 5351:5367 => 0.1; 1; 0.9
